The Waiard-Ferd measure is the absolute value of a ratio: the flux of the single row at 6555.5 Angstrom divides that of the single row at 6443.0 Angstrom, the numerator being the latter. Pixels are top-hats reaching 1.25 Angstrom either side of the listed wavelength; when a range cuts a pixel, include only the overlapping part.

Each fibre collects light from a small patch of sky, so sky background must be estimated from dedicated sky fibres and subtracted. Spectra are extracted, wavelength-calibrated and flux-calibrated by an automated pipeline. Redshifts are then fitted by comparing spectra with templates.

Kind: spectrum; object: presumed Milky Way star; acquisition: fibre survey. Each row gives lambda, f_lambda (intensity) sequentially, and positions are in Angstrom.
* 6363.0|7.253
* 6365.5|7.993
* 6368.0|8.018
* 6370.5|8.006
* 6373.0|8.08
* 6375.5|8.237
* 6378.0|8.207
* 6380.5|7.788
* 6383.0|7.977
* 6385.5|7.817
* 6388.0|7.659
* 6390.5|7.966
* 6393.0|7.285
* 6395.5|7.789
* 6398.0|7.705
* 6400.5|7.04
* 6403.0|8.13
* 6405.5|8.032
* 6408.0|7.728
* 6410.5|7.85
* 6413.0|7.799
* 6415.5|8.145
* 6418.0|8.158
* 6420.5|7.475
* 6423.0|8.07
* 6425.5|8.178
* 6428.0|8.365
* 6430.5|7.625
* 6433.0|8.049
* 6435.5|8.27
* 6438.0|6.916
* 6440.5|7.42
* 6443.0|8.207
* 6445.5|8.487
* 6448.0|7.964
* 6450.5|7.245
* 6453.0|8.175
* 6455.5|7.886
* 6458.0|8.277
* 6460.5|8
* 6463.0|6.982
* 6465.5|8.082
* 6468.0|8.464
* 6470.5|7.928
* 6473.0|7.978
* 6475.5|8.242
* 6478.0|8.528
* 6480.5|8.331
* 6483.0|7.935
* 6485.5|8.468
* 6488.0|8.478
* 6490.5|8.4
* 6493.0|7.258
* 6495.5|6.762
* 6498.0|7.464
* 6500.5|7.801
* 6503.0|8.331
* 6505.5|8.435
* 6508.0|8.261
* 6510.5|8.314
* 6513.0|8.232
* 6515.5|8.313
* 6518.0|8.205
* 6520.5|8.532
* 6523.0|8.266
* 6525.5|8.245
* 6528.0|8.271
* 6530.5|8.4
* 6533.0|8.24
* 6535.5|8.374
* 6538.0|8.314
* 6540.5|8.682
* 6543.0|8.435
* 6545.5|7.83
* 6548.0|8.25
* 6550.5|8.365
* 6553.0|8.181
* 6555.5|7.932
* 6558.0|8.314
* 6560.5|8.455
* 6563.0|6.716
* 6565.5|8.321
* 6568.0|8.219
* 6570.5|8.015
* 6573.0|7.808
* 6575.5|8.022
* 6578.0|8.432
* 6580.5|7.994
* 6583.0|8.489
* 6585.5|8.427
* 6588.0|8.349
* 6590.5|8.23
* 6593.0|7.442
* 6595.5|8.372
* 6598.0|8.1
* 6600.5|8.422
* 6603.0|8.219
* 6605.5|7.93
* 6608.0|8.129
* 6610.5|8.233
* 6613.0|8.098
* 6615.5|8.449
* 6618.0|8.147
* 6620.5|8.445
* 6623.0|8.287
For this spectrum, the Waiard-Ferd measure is 1.03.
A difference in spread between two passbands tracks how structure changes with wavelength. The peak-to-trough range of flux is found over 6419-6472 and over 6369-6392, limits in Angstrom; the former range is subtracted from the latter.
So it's -1.0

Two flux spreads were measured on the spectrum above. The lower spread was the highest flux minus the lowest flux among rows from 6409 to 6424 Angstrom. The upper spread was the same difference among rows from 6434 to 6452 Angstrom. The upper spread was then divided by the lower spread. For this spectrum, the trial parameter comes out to 2.3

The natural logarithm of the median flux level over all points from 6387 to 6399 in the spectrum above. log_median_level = 2.04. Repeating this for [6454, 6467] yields 2.08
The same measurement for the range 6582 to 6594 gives 2.12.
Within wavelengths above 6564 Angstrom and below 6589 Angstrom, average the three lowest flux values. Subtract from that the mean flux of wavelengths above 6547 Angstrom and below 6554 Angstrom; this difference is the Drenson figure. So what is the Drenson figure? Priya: -0.33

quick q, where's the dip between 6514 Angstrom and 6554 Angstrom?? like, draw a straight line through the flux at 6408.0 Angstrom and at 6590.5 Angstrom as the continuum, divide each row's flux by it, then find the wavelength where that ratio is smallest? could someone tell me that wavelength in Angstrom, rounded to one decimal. 6545.5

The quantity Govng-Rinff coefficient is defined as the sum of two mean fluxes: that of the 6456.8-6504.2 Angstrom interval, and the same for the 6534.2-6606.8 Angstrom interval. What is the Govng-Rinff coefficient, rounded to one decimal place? 16.1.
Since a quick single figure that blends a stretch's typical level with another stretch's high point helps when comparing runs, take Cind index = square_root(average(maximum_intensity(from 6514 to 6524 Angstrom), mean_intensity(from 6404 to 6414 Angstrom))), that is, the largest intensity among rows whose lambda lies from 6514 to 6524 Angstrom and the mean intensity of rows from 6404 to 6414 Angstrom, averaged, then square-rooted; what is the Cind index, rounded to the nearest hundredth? 2.86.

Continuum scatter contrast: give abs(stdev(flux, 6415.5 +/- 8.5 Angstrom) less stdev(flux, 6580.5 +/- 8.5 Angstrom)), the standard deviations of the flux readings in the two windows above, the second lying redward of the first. 0.02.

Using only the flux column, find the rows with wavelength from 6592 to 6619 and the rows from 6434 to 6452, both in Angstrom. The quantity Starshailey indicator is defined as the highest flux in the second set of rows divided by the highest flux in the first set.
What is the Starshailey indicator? 1.00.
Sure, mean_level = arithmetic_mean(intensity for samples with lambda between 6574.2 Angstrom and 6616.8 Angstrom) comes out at 8.20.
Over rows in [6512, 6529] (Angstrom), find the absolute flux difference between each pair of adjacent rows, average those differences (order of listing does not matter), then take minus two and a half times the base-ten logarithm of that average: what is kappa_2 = 2.15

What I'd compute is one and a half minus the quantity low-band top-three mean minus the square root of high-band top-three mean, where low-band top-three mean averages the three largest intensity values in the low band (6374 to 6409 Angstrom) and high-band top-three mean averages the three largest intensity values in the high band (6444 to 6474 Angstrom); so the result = -3.791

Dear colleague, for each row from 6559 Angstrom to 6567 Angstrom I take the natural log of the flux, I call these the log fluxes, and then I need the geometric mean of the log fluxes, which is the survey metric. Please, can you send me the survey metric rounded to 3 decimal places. 2.050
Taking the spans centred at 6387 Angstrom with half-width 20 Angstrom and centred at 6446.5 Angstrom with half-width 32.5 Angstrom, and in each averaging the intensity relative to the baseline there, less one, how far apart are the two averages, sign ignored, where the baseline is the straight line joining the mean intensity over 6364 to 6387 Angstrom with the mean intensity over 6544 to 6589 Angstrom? 0.009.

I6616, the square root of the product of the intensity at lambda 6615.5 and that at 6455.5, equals 8.16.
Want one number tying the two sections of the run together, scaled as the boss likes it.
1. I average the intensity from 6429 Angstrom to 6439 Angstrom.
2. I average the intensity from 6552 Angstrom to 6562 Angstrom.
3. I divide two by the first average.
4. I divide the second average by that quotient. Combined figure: 31.7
